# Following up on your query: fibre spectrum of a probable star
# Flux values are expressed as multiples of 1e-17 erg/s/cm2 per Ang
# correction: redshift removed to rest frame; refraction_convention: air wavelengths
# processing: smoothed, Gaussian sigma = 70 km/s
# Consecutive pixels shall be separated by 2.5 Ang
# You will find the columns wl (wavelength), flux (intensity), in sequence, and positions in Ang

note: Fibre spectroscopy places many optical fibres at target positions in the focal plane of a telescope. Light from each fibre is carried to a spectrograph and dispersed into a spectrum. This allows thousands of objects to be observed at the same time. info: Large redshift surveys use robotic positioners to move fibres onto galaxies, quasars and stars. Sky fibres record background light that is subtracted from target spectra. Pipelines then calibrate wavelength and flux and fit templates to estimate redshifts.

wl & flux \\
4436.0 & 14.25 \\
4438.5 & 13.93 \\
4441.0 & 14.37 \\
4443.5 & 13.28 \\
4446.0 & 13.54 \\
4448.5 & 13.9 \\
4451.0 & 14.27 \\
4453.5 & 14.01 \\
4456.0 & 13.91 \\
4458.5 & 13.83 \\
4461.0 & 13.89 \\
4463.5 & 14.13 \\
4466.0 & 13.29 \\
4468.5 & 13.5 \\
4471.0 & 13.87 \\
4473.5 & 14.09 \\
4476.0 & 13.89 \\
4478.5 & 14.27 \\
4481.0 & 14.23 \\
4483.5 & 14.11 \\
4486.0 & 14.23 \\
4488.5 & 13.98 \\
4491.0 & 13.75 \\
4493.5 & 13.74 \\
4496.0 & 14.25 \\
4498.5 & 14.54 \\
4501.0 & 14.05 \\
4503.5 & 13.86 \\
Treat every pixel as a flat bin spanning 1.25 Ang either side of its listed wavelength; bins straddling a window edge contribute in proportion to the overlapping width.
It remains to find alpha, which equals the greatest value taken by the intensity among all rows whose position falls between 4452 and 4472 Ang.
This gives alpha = 14.13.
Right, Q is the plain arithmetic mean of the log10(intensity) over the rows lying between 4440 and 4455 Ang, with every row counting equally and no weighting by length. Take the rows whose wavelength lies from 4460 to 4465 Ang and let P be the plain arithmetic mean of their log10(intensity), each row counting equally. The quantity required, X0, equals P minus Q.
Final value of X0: 0.004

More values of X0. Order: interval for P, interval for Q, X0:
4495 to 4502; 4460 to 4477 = 0.015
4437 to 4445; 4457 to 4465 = -0.003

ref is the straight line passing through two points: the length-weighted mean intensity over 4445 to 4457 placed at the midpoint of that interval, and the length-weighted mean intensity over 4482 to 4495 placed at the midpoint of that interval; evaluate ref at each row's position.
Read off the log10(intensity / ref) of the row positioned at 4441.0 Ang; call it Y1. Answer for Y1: 0.014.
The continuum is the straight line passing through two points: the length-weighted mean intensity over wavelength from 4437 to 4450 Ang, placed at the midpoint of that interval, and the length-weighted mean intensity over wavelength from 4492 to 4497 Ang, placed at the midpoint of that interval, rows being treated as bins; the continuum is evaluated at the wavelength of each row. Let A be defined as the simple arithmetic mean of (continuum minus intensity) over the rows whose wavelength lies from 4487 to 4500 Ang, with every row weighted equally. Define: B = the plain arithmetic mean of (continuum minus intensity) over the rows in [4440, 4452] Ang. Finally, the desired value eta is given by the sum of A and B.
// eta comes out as -0.128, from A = -0.08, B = -0.04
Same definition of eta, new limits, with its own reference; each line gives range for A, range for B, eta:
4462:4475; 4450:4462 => -0.006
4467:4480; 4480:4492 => -0.130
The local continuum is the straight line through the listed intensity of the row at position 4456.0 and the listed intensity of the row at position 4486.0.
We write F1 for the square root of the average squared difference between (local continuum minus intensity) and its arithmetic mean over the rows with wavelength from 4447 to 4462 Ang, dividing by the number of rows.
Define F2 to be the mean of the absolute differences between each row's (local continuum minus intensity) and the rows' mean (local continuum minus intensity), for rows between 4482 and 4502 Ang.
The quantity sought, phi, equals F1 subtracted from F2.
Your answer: 0.04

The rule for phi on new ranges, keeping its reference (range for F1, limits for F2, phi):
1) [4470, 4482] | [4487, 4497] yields 0.05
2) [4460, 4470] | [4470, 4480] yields -0.21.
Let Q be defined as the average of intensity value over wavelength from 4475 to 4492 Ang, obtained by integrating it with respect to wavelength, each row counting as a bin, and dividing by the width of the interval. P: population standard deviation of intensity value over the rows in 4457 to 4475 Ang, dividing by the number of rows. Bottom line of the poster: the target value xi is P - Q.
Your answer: -13.8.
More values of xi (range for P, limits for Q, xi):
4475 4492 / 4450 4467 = -13.7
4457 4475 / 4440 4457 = -13.6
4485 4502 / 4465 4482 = -13.6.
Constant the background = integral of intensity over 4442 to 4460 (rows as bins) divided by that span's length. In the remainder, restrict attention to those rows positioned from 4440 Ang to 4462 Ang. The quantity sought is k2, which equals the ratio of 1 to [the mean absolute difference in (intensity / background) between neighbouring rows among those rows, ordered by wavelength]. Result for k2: 43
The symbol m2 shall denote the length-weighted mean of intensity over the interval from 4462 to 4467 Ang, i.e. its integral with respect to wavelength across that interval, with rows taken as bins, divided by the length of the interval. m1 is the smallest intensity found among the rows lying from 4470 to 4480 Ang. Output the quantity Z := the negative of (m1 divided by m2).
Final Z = -1.01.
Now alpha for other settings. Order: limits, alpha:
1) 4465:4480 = 14.27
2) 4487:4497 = 14.25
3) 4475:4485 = 14.27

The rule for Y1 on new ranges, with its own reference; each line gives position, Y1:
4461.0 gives -0.002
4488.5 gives 0.000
